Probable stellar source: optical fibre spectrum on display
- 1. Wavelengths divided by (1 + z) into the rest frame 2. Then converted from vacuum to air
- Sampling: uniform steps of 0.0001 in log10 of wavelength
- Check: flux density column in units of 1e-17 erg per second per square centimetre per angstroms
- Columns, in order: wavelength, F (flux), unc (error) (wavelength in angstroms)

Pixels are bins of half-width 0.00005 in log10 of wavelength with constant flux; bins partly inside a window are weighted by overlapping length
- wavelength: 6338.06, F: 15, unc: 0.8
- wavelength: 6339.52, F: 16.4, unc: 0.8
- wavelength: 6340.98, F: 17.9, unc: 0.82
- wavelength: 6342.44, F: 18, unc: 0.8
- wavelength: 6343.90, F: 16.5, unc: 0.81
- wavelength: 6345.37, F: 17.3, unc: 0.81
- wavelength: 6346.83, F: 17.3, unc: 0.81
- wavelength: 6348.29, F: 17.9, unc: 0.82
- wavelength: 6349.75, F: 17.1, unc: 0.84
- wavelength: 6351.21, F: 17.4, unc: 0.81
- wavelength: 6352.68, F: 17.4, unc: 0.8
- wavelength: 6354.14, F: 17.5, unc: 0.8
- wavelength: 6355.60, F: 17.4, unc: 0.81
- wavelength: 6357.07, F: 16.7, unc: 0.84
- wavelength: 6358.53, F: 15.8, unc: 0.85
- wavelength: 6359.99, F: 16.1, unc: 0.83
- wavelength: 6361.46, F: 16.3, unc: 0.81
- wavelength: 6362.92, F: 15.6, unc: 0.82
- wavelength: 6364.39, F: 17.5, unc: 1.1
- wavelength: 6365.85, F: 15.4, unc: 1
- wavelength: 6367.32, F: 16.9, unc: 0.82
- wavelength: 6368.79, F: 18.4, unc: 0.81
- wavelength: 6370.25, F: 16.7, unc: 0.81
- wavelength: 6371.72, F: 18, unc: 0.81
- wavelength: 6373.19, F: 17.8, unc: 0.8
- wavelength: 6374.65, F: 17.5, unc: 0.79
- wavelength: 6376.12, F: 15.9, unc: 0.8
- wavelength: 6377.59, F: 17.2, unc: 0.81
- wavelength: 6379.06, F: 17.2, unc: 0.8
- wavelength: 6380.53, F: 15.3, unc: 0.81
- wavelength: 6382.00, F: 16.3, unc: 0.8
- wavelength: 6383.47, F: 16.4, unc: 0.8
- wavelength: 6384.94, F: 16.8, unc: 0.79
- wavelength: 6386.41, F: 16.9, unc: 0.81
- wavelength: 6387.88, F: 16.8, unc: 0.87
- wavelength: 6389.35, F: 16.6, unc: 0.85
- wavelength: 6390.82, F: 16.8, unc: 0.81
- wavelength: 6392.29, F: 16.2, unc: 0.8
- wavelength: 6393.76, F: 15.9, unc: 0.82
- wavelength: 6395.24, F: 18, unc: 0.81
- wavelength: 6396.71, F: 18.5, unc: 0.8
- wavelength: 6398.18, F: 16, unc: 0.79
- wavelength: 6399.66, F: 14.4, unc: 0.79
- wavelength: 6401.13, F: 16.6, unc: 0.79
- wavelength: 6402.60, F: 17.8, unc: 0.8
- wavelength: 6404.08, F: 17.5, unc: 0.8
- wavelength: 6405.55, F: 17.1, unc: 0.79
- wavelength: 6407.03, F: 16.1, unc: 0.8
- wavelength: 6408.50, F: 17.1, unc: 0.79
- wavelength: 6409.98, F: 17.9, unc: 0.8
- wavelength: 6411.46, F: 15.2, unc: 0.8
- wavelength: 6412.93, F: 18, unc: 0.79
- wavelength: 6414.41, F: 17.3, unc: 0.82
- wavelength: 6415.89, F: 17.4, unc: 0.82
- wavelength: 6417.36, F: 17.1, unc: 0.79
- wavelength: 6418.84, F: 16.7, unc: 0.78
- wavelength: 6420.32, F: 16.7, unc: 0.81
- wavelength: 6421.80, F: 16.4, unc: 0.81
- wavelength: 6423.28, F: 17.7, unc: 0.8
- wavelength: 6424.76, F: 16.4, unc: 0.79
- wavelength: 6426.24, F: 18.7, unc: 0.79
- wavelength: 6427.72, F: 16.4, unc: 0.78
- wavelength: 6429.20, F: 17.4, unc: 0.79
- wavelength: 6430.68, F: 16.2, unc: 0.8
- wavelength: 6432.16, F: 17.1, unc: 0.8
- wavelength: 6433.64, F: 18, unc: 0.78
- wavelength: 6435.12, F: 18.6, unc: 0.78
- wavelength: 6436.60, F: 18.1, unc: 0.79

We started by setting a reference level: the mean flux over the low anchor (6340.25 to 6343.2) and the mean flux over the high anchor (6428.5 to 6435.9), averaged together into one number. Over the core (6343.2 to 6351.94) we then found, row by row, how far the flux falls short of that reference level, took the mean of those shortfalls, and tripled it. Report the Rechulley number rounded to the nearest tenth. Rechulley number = 1.4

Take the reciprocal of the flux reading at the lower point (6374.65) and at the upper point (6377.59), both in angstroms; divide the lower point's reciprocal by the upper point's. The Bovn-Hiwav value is 0.98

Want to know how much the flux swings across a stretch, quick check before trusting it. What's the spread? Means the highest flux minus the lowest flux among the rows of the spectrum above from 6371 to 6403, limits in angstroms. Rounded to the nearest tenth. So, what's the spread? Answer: 4.1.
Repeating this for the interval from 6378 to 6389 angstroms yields 1.9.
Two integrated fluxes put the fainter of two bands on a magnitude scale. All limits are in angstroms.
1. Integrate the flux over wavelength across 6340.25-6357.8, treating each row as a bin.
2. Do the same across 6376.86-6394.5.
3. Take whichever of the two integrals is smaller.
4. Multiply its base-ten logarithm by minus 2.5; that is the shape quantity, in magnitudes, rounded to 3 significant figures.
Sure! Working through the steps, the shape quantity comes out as -6.16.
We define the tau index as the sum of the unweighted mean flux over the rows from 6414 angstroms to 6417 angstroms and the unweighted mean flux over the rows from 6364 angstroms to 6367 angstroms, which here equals 33.8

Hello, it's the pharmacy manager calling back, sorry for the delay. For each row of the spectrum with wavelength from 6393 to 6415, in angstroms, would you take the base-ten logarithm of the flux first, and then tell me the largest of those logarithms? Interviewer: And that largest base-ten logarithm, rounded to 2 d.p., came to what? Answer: 1.27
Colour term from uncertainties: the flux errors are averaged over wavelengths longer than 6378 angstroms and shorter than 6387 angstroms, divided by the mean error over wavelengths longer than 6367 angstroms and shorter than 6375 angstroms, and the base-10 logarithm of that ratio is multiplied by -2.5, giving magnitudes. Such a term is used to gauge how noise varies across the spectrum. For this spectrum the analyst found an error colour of 0.01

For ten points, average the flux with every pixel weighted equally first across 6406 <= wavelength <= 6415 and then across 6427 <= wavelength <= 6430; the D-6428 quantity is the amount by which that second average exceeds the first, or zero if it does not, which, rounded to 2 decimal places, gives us 0.00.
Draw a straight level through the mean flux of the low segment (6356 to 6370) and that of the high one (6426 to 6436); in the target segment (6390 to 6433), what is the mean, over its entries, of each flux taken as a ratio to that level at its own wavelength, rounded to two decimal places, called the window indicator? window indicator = 0.98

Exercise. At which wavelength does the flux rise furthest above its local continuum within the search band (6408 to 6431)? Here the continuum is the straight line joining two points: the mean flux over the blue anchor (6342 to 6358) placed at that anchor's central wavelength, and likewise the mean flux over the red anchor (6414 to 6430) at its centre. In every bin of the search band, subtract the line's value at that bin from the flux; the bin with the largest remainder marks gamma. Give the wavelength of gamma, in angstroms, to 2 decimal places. 6426.24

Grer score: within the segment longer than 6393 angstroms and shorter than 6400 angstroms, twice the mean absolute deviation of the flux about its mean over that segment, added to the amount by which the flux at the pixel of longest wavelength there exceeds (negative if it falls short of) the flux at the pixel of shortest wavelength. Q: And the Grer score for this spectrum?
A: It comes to 1.2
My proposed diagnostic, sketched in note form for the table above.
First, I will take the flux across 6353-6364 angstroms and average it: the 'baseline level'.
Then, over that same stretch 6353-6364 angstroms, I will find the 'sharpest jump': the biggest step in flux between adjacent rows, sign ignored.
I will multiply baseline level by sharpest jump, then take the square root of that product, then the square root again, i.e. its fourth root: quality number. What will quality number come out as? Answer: 1.96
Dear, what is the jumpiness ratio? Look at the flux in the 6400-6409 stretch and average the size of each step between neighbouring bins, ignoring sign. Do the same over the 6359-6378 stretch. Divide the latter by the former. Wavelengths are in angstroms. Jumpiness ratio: 1.5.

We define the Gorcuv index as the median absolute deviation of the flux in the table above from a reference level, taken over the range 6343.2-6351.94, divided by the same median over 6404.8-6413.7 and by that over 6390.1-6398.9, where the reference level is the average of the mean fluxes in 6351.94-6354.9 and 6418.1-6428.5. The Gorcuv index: 0.18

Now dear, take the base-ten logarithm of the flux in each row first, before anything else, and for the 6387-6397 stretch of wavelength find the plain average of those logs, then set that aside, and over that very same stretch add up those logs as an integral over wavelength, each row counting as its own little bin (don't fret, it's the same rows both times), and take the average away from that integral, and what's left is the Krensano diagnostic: 11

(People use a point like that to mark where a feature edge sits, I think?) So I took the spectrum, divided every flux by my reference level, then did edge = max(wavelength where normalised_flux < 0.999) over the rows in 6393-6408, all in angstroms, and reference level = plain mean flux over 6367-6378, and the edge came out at 6407.03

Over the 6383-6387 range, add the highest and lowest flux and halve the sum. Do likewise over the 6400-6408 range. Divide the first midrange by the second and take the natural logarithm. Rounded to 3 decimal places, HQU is -0.018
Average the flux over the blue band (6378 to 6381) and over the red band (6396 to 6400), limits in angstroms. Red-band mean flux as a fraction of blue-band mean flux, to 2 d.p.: 1.00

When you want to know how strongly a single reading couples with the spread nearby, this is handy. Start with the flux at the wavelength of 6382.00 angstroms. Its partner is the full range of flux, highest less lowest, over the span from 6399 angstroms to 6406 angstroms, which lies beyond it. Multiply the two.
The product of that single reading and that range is 55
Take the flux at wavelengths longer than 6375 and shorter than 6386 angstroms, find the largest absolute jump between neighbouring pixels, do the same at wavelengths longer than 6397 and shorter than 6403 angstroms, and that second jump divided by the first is 1.16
